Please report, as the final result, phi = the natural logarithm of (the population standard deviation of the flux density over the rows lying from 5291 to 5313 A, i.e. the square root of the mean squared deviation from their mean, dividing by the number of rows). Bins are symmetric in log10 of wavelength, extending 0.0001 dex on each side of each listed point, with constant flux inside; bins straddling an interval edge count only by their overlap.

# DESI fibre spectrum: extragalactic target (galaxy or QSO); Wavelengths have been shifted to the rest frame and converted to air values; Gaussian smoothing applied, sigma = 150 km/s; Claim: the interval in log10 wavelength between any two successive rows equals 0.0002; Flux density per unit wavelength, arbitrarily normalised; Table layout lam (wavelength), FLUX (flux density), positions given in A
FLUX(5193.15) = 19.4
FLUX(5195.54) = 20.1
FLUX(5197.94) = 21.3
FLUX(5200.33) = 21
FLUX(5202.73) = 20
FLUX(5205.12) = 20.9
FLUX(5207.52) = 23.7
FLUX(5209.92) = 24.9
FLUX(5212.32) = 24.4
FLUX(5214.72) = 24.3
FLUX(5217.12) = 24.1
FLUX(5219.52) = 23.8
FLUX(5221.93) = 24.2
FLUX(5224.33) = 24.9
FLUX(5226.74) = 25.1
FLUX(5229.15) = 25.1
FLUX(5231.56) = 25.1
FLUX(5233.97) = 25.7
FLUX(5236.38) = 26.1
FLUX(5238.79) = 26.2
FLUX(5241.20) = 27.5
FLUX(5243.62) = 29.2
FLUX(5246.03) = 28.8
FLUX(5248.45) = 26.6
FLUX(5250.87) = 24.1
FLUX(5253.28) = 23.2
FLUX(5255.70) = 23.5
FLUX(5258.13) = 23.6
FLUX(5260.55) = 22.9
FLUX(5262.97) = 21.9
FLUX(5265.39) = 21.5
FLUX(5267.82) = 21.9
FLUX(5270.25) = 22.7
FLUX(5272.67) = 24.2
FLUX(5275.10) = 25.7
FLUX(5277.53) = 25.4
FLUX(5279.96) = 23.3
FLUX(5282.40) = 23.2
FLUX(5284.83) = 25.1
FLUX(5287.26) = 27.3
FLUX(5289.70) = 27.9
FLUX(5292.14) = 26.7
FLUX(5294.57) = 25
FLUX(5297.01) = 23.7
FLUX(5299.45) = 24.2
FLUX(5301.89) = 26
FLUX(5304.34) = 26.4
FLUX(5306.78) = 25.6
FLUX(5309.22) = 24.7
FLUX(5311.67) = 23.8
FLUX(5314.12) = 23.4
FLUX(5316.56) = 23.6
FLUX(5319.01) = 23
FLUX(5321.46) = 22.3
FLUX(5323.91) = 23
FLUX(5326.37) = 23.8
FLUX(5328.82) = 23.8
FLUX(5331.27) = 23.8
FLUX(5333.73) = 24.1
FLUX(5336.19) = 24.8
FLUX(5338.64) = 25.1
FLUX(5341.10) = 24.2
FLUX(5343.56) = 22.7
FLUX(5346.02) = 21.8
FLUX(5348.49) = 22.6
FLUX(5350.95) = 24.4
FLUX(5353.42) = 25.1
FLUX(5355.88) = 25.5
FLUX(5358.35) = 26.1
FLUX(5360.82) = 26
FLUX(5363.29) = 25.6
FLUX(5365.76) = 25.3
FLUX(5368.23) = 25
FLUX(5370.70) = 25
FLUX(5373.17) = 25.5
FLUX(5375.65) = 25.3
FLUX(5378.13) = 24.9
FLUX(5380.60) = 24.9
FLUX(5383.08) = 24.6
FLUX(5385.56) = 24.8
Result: 0.05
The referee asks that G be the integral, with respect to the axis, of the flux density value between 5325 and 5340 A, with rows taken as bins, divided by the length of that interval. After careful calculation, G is 24.2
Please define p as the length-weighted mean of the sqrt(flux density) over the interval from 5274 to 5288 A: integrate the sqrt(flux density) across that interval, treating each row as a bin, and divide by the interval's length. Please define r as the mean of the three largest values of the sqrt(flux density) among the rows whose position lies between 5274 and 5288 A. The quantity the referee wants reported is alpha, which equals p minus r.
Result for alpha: -0.12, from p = 4.99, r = 5.11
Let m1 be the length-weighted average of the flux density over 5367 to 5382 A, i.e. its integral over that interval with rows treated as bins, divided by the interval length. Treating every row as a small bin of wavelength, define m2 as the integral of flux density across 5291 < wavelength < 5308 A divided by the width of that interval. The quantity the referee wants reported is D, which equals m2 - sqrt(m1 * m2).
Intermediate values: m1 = 25.1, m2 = 25.37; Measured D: 0.1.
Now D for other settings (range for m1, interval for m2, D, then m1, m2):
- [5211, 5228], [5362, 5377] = 0.4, 24.4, 25.28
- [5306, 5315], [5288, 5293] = 1.5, 24.3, 27.30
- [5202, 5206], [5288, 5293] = 3.6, 20.5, 27.30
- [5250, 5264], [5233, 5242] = 1.6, 23.2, 26.36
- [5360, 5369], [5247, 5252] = 0.0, 25.5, 25.50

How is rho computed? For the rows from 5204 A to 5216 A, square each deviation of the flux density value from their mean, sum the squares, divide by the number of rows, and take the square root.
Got 1.4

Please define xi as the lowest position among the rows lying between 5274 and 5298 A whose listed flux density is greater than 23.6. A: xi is 5275.10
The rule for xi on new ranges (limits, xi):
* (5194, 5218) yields 5207.52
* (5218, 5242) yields 5219.52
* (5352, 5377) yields 5353.42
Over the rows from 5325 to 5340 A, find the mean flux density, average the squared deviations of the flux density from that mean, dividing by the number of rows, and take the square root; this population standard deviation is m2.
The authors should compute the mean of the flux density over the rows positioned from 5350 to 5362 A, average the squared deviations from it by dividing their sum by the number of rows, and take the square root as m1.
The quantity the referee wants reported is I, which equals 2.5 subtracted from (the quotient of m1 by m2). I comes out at -1.3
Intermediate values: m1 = 0.6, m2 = 0.5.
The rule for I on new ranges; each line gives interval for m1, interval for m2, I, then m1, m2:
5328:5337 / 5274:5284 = -2.1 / 0.4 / 1.2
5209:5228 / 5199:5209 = -2.2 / 0.4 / 1.4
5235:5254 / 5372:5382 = 5.0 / 2.0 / 0.3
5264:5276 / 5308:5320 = 0.2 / 1.6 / 0.6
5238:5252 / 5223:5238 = 1.5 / 1.7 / 0.4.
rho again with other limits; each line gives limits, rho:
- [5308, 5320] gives 0.6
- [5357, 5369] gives 0.4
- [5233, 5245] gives 1.3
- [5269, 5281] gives 1.2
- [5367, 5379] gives 0.2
